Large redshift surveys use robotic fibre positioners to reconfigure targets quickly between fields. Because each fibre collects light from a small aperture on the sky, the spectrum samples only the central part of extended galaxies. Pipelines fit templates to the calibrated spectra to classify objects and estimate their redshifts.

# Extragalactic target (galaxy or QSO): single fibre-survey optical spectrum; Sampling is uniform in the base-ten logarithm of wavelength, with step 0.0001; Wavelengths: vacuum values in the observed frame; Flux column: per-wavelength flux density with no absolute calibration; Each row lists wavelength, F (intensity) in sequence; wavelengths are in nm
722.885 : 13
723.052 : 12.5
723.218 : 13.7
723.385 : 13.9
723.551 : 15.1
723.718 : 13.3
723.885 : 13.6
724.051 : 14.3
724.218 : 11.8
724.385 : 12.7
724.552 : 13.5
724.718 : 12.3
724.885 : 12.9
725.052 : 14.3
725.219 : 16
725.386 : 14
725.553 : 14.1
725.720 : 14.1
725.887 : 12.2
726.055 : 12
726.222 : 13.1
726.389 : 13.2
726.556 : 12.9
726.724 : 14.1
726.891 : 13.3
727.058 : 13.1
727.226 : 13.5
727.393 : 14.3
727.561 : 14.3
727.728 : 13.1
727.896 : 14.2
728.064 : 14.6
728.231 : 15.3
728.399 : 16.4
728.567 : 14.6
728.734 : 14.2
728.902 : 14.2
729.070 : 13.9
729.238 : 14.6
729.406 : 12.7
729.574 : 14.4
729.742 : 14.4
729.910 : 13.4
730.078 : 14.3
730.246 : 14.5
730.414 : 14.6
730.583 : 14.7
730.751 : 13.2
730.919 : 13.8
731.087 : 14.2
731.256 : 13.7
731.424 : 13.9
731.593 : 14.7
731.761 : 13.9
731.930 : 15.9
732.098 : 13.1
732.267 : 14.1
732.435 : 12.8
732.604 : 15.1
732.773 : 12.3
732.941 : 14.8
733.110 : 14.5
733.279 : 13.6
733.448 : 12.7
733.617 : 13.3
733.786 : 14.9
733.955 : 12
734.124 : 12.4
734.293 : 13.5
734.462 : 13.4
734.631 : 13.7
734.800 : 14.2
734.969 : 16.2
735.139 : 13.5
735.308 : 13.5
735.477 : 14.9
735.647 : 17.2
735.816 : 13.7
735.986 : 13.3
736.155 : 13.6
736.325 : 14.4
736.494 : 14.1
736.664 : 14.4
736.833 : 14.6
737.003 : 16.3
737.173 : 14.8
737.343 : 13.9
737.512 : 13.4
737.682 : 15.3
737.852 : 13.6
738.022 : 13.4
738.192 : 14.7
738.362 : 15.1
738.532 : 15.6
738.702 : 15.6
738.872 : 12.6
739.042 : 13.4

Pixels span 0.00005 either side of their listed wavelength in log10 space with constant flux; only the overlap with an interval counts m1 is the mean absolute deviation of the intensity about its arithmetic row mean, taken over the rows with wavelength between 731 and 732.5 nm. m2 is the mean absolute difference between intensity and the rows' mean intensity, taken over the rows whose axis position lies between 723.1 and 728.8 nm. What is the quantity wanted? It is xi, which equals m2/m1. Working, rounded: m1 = 0.61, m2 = 0.81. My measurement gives 1.32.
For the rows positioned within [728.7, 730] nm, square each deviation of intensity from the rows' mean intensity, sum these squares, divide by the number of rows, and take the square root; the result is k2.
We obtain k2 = 0.59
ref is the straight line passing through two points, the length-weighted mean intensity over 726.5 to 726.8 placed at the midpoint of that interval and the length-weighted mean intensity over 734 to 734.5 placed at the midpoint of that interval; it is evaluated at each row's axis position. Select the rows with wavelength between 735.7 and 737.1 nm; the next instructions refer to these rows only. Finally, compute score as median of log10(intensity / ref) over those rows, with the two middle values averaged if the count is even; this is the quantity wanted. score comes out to 0.05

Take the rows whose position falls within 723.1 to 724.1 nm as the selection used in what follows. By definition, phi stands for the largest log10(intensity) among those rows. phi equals 1.179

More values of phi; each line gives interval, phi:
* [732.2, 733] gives 1.179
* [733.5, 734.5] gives 1.173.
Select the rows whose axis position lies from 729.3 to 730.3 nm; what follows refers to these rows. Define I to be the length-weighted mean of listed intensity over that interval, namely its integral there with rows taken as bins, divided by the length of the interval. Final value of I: 14.0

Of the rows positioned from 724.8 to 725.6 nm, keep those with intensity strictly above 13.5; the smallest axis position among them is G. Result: 725.052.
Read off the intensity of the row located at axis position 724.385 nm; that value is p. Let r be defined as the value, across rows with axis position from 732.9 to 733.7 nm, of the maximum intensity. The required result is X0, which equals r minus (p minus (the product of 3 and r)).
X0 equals 46.5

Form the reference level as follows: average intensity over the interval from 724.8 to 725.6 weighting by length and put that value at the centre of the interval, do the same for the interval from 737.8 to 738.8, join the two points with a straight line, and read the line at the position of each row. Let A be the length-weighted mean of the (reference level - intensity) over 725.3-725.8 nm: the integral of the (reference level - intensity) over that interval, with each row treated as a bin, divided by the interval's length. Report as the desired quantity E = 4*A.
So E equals 1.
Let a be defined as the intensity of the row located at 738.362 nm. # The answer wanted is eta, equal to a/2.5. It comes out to 6.04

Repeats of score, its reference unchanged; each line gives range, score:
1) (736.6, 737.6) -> 0.05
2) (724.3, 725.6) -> 0.00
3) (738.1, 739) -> 0.07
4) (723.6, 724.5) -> -0.01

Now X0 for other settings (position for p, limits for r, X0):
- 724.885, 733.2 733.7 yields 41.5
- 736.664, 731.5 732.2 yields 49.2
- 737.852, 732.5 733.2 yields 46.8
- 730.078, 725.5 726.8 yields 42.1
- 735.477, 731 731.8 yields 43.9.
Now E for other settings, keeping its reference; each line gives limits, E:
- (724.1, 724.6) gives 6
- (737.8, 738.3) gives 3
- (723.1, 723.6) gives 1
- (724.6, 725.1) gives 5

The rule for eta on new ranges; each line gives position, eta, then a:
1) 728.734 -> 5.68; 14.2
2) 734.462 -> 5.36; 13.4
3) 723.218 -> 5.48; 13.7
